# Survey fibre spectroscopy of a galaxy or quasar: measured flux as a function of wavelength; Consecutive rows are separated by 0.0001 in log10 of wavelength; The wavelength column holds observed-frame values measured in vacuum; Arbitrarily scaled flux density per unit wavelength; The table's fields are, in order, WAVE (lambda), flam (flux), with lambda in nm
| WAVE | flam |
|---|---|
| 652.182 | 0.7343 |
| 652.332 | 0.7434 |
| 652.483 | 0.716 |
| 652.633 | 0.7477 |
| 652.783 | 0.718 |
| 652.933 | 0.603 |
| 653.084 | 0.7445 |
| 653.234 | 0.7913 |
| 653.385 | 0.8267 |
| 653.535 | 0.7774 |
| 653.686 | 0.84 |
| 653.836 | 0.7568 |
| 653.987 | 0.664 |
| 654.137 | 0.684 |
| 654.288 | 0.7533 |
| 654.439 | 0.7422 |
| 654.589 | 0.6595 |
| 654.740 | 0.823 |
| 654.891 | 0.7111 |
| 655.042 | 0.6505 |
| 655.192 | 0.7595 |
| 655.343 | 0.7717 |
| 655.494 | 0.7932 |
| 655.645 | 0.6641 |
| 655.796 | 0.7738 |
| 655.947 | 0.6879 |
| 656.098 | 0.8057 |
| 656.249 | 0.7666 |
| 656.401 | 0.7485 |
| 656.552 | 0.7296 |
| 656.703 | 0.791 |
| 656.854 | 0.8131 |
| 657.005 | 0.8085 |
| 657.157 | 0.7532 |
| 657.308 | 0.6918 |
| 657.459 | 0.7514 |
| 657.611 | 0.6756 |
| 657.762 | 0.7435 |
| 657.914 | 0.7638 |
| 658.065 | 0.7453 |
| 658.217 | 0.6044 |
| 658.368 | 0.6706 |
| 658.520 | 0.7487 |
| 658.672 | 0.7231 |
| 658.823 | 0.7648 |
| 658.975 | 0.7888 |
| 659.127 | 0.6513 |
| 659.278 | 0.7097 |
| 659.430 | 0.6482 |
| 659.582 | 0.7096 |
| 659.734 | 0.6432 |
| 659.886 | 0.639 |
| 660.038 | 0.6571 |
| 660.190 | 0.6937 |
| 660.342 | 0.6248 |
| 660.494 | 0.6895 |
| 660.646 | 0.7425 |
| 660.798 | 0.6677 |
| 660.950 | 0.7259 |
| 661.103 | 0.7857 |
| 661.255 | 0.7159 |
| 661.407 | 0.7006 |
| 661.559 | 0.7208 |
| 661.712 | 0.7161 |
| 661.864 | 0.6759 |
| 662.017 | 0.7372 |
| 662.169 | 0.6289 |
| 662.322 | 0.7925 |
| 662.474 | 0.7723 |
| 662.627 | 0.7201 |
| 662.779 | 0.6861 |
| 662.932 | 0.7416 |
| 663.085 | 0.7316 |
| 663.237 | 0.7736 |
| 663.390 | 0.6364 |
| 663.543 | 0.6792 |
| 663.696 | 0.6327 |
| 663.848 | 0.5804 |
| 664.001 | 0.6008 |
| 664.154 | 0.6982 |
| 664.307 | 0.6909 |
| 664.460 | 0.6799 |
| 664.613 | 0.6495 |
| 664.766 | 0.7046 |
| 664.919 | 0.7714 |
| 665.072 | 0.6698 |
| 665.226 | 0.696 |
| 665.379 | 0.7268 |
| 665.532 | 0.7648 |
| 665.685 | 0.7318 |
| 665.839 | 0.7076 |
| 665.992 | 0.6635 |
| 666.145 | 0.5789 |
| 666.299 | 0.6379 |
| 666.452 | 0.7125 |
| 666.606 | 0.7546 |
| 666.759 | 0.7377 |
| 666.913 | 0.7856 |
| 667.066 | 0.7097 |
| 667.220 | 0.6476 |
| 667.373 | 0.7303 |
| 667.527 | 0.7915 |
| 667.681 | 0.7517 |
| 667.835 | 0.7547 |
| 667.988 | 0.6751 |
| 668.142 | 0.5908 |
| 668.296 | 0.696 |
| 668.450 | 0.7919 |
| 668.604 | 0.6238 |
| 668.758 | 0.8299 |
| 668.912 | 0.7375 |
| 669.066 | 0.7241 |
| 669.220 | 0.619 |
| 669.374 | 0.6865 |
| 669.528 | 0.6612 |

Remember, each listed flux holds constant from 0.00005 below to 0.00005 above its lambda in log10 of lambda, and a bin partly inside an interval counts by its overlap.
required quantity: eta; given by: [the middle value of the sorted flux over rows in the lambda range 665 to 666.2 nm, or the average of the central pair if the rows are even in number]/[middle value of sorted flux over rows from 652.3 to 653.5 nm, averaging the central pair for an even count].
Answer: 0.94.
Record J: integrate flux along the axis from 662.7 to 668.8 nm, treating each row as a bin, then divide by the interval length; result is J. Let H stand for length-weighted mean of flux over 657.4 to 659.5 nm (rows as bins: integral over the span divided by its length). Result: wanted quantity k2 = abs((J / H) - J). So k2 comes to 0.28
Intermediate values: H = 0.713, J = 0.700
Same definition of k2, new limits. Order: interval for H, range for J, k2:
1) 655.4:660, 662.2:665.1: 0.26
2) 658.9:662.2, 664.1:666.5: 0.30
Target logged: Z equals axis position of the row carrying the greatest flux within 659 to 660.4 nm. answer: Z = 659.278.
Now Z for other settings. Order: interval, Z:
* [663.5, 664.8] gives 664.766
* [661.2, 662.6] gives 662.322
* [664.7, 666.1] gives 664.919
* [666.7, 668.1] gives 667.527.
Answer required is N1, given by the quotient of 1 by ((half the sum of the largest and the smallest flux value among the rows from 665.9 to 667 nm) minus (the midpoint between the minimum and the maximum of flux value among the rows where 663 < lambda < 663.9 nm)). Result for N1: 190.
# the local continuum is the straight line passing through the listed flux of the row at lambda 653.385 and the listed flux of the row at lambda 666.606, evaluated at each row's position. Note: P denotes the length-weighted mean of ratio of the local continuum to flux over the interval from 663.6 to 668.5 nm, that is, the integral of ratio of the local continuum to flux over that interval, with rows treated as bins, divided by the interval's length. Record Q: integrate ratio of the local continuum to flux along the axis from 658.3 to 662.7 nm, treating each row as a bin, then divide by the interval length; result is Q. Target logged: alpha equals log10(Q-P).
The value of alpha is -1.59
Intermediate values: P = 1.10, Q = 1.12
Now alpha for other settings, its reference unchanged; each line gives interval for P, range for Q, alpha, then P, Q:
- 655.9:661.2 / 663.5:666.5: -1.81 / 1.12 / 1.13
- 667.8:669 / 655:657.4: -1.62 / 1.06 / 1.08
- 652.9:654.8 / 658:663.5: -2.11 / 1.11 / 1.12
